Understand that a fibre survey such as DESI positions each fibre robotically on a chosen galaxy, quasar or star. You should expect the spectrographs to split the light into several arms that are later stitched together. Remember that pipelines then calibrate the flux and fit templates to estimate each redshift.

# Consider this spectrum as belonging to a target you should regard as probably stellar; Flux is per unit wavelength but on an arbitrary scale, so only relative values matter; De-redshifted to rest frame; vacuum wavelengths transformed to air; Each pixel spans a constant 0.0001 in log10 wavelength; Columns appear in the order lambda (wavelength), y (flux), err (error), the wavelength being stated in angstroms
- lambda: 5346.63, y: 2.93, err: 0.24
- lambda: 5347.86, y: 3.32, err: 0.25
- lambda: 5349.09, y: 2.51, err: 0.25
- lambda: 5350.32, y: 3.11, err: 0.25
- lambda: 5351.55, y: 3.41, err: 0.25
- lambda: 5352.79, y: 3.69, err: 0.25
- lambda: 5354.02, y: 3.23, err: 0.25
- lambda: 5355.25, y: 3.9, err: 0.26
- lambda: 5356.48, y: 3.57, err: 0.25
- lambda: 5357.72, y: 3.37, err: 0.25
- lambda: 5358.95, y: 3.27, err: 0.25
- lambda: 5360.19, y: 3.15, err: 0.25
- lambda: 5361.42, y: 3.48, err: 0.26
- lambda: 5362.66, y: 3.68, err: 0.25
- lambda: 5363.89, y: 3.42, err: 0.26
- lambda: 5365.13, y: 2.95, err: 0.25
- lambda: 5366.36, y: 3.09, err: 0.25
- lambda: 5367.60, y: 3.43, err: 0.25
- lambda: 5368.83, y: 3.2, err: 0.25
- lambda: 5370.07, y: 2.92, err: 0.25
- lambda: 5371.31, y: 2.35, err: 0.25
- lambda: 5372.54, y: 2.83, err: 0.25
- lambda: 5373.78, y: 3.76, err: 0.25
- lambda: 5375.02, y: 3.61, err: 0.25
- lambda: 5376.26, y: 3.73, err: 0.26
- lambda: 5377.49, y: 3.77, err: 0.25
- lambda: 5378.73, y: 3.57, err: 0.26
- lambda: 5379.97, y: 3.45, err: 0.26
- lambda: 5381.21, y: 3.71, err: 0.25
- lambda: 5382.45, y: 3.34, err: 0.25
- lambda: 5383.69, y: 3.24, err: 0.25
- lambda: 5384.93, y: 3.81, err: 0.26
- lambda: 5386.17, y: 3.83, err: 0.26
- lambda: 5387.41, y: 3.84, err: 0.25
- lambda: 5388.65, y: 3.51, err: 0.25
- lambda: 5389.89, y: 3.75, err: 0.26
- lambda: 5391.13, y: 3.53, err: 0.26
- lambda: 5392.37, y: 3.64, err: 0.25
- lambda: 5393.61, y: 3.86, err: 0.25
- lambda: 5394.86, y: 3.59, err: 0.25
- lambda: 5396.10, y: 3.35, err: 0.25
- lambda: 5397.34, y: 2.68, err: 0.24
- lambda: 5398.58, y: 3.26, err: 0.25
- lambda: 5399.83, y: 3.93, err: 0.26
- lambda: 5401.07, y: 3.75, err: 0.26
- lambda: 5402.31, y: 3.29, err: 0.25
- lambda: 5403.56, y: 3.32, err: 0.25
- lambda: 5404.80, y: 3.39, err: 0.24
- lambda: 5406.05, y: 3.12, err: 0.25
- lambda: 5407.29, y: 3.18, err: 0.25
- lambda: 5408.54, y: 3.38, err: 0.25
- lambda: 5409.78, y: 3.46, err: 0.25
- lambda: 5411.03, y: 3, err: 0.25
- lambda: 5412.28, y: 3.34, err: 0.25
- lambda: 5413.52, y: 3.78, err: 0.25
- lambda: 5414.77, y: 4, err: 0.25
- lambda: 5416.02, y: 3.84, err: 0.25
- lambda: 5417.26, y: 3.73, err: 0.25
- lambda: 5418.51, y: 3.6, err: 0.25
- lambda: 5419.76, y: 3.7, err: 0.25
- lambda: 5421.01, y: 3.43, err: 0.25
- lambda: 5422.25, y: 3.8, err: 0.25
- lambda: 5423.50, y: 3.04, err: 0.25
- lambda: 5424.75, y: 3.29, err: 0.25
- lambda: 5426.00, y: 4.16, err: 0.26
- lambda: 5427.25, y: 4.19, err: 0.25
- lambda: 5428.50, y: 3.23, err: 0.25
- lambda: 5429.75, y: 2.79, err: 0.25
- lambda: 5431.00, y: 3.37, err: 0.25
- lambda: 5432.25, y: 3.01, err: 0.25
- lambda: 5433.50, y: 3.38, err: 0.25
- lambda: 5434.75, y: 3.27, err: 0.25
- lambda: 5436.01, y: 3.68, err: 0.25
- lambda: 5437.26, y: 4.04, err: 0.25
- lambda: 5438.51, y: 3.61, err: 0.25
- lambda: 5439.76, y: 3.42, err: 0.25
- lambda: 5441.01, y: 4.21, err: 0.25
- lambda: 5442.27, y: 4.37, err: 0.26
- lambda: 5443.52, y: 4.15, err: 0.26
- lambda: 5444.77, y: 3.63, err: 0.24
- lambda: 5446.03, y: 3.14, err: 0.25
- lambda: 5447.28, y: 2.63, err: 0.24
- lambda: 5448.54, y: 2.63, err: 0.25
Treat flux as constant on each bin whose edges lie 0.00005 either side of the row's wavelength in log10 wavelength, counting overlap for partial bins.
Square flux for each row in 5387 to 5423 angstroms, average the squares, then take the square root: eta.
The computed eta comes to 3.53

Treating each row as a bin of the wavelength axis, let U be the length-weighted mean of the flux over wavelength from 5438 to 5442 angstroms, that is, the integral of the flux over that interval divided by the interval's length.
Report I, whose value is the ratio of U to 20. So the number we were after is 0.190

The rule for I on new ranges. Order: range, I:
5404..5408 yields 0.162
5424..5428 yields 0.192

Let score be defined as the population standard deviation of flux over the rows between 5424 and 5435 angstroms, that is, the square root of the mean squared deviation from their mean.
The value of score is 0.45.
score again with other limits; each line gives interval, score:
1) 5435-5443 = 0.34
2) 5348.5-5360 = 0.37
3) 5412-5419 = 0.21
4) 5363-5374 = 0.39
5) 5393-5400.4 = 0.42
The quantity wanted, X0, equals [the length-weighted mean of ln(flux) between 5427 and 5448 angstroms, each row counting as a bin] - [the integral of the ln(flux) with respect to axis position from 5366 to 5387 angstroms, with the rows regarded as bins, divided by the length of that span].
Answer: 0.033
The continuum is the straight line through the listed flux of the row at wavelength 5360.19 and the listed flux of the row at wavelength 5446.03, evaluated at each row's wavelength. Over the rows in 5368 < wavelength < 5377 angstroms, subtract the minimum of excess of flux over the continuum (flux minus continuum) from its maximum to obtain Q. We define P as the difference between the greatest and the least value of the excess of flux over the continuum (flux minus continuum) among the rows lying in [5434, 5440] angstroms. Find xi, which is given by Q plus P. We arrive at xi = 2.2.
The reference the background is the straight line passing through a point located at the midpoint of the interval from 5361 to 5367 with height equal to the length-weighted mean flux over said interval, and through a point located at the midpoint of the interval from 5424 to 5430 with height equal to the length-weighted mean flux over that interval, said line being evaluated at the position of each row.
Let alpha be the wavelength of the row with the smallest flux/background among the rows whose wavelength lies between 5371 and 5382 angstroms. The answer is 5371.31 angstroms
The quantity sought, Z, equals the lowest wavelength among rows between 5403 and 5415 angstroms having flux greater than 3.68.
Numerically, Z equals 5413.52 angstroms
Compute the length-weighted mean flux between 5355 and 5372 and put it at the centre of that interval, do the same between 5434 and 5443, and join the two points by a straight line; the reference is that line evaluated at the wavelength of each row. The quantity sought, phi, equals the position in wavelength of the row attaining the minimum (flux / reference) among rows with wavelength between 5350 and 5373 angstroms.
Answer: 5371.31 angstroms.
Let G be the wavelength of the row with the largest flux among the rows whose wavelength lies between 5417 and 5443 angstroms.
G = 5442.27 angstroms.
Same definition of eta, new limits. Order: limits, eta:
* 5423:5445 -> 3.63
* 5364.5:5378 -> 3.27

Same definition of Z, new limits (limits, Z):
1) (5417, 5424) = 5417.26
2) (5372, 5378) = 5373.78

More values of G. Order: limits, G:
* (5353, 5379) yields 5355.25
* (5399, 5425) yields 5414.77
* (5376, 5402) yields 5399.83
